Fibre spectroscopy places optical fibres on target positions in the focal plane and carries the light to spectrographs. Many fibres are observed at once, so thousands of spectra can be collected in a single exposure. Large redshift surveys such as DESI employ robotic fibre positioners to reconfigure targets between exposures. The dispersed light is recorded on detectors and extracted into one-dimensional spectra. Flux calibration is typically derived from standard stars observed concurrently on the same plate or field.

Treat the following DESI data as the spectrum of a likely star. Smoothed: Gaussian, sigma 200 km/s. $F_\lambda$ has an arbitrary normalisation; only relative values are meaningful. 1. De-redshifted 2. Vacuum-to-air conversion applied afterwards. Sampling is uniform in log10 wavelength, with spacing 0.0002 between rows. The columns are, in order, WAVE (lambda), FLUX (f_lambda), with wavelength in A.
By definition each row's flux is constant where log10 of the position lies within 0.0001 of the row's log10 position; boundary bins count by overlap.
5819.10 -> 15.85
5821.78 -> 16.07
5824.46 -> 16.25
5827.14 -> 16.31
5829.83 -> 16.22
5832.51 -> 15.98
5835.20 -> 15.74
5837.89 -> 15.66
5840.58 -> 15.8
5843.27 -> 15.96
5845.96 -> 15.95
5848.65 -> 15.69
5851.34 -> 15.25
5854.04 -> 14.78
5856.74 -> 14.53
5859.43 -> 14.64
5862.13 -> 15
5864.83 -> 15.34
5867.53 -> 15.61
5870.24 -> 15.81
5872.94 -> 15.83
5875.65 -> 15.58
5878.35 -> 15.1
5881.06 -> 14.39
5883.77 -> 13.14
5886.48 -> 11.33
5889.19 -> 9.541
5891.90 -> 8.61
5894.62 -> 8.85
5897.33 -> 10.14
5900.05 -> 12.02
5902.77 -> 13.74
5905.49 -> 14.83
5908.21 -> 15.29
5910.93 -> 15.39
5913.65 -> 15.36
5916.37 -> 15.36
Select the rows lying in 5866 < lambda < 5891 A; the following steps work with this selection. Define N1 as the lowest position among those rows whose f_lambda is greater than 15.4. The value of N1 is 5867.53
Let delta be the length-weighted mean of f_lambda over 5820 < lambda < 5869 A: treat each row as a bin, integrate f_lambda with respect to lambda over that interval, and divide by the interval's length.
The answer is 15.6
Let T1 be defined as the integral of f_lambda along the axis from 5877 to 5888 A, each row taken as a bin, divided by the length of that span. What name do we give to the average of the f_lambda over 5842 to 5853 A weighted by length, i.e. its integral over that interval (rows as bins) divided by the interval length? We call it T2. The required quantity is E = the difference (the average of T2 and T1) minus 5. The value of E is 9.6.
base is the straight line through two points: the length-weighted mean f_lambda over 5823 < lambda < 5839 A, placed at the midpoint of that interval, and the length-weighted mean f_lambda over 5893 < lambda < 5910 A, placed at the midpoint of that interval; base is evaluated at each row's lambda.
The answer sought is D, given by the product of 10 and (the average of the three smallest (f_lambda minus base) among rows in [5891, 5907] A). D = -36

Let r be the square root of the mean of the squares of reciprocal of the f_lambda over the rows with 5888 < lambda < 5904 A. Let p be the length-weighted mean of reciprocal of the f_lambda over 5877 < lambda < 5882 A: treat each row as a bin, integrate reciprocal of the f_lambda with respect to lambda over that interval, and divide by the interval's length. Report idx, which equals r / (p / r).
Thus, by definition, 0.15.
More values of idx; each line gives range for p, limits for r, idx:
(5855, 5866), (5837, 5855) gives 0.06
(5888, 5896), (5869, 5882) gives 0.04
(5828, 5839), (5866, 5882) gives 0.07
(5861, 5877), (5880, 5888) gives 0.10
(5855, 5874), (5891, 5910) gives 0.12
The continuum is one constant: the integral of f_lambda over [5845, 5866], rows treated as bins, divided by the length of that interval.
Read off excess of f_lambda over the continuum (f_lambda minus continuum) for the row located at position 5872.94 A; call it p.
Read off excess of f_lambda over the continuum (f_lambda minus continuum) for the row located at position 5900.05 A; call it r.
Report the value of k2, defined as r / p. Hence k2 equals -4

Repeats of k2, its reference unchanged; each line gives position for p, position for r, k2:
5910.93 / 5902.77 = -5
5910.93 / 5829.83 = 4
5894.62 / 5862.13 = 0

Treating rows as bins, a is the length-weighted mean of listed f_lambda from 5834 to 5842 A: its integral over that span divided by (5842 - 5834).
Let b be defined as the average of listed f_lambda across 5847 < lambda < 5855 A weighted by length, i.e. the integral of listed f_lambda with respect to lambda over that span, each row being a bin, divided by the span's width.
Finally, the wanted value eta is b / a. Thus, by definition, 0.97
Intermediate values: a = 15.7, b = 15.3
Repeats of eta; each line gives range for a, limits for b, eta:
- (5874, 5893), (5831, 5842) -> 1.25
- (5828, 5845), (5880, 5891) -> 0.75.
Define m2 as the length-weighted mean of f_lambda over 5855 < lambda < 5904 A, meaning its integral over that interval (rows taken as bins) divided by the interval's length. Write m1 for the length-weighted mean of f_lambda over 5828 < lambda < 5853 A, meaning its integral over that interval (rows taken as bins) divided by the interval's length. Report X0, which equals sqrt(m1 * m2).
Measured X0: 14.5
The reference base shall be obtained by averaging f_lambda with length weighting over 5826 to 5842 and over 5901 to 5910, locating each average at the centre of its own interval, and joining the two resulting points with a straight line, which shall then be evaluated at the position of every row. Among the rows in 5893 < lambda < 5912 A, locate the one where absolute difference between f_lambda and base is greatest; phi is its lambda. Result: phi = 5894.62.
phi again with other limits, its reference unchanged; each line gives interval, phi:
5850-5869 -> 5856.74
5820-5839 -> 5827.14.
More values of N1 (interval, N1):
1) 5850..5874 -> 5867.53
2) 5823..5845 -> 5824.46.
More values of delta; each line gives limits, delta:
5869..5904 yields 12.6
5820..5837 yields 16.1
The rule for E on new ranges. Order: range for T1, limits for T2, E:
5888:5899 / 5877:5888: 6.4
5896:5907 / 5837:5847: 9.3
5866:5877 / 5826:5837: 10.9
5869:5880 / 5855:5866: 10.2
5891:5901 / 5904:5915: 7.5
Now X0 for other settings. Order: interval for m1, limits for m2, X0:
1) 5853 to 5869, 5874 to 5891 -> 14.0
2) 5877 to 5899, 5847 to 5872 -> 13.2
